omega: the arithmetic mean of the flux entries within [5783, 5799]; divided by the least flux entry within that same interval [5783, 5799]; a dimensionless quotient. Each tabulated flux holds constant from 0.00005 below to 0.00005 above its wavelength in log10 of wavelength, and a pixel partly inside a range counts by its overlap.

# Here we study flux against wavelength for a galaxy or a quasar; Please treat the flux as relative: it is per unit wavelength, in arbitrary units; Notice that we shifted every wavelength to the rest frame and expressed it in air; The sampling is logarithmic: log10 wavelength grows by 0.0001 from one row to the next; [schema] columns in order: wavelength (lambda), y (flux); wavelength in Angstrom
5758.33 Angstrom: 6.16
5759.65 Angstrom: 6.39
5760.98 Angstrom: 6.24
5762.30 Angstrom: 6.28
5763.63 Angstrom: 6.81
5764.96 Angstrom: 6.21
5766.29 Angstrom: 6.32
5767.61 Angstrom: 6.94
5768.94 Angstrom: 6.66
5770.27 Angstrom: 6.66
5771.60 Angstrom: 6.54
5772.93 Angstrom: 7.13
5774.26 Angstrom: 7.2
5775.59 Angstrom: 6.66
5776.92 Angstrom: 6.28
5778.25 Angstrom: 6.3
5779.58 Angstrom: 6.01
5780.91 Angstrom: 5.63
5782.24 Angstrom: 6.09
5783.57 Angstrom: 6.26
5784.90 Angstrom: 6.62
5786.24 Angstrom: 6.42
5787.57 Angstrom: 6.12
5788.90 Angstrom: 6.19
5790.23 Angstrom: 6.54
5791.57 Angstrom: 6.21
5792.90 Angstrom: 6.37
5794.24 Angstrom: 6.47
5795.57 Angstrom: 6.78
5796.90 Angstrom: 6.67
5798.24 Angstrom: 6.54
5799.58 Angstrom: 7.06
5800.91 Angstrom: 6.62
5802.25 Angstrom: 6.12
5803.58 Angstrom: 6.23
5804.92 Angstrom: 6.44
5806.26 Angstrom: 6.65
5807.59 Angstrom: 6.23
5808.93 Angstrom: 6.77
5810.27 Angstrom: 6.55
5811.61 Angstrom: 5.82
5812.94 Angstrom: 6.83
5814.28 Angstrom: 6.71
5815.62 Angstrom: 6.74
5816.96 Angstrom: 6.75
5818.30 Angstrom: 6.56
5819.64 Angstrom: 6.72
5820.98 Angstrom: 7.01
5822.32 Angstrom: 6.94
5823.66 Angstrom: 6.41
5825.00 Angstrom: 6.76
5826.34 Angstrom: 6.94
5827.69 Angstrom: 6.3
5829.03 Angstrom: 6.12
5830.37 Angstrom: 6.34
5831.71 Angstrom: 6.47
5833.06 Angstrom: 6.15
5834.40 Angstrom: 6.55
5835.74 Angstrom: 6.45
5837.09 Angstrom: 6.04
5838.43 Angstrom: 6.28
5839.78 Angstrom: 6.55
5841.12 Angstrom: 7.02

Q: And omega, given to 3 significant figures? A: 1.05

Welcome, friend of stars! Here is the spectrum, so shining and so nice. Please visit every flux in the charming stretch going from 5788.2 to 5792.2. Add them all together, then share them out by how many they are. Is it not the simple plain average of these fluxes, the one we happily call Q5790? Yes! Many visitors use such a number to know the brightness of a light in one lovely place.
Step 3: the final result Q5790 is 6.31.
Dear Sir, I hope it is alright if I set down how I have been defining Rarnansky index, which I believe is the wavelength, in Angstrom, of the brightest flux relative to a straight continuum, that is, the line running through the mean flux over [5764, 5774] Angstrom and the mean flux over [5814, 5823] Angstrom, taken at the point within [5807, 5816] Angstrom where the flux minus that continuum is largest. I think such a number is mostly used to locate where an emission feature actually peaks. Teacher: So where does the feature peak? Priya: 5812.94 Angstrom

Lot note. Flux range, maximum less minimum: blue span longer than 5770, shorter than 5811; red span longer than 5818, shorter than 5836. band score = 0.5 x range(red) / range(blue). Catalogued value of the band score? 0.28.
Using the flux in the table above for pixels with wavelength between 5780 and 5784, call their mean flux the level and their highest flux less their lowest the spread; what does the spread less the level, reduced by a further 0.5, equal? -5.9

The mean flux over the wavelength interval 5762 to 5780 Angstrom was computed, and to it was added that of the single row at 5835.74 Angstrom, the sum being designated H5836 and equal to 13.0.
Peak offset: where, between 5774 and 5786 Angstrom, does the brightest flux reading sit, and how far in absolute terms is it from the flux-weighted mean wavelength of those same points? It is 5.2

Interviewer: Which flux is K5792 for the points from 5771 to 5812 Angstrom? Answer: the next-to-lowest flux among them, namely 5.82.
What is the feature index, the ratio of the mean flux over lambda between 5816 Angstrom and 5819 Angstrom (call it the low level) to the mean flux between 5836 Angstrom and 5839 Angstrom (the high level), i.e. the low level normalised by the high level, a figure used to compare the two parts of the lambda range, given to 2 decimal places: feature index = 1.08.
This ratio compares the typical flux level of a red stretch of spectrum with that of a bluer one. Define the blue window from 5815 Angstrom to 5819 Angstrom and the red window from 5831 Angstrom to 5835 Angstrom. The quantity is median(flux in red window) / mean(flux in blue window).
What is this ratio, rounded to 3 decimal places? 0.968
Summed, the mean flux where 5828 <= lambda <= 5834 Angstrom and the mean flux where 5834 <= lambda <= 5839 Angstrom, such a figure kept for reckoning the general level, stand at 12.6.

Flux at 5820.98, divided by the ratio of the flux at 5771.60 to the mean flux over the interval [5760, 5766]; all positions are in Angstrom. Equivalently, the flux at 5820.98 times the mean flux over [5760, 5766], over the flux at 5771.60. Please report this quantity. 6.8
